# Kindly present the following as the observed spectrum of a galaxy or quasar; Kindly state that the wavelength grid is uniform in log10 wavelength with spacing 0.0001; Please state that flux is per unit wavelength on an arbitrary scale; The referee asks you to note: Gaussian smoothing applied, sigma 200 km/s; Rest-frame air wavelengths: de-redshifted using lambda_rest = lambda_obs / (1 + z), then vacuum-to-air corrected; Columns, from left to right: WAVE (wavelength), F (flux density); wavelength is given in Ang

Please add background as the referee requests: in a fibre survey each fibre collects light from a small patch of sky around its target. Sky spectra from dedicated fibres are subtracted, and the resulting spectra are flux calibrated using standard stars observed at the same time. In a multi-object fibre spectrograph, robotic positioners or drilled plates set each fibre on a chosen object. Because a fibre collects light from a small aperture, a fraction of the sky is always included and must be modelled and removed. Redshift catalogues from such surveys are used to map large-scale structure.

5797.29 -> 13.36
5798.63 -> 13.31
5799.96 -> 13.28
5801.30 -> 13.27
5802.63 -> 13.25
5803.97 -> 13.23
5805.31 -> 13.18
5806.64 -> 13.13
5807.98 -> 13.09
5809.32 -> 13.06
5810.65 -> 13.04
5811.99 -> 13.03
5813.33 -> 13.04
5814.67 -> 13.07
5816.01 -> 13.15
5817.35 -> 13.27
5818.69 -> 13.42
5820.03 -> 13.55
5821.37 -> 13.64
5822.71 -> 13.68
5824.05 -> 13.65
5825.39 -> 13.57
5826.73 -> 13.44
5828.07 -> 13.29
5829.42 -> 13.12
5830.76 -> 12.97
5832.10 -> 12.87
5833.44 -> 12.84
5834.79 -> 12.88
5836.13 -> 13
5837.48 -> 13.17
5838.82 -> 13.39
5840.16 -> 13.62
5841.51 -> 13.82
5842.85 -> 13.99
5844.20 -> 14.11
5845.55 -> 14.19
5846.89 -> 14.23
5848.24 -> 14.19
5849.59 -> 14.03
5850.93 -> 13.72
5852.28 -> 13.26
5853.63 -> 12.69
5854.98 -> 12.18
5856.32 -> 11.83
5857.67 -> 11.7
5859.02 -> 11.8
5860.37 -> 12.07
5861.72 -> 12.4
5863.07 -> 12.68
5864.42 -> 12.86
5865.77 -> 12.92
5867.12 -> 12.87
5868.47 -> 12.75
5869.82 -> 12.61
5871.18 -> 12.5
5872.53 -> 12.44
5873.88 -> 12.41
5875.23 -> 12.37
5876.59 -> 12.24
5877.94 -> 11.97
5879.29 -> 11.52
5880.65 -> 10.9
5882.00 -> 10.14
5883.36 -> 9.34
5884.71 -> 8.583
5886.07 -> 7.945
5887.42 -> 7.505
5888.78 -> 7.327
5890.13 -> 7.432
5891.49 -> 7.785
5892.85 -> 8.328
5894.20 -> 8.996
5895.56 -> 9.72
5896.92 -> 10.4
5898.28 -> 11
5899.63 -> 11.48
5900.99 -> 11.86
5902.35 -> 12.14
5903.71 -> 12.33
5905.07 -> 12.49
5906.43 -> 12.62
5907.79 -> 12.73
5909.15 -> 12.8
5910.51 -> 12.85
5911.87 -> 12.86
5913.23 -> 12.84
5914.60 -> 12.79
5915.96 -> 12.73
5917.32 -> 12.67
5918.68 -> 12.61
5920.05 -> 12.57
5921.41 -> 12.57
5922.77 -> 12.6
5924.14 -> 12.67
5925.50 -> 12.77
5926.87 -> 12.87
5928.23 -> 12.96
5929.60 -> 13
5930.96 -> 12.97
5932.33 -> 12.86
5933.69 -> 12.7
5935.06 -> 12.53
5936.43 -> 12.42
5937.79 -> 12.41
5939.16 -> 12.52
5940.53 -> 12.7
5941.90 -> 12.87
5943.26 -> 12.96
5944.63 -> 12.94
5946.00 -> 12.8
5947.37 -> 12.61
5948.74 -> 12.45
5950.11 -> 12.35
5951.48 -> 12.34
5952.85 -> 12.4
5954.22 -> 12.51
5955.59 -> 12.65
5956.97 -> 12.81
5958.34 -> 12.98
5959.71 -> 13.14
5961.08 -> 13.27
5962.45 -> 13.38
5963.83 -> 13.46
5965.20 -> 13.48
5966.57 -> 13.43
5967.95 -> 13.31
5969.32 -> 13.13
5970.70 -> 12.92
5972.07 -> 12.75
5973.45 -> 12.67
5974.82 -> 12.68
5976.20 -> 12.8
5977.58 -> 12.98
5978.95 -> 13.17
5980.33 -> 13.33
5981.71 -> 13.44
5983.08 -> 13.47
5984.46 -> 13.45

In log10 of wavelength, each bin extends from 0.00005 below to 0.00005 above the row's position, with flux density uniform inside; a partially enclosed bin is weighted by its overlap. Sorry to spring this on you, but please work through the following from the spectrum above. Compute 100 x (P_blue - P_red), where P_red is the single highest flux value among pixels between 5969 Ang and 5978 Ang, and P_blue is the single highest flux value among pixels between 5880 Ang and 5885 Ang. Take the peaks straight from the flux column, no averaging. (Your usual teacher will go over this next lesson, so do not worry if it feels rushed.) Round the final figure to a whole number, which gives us -223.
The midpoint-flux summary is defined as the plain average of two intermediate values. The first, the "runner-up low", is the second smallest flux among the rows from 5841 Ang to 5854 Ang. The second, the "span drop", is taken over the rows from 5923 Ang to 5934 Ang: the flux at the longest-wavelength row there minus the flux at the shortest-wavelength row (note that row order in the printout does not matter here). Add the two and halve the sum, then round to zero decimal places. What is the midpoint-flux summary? 7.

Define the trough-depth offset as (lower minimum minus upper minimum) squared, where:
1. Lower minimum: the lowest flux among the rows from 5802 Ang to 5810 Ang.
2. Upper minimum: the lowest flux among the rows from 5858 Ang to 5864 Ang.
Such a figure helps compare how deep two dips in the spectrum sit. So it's 1.6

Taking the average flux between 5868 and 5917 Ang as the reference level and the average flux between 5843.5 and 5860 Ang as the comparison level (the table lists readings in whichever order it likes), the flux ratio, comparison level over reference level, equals 1.19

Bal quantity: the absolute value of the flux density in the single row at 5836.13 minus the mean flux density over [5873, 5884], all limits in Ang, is 1.6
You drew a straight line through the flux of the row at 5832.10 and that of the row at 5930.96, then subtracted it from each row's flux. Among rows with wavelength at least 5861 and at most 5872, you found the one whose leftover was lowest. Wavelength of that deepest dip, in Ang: 5861.72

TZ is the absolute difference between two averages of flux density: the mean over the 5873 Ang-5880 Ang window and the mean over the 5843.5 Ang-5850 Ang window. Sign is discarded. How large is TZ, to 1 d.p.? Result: 2.0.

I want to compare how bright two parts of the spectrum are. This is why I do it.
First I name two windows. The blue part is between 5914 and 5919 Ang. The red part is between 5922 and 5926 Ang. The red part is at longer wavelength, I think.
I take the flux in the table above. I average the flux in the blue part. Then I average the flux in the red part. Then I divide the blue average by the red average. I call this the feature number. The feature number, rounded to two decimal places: 1.00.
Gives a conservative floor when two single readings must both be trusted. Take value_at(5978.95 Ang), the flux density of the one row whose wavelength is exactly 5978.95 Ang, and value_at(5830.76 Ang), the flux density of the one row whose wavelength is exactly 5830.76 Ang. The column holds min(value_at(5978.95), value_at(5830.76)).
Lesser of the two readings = 13.0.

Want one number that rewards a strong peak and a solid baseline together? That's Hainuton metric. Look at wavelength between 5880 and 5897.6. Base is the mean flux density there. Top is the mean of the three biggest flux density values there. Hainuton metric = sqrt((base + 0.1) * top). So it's 9.7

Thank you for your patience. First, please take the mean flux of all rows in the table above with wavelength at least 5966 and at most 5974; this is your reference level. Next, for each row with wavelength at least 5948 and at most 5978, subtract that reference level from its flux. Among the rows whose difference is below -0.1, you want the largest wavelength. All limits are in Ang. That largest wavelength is 5976.20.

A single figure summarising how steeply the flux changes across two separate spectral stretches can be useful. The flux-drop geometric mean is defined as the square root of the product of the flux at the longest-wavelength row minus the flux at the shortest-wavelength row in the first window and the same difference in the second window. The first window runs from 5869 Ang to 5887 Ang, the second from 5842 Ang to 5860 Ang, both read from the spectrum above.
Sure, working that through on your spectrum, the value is 3.2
